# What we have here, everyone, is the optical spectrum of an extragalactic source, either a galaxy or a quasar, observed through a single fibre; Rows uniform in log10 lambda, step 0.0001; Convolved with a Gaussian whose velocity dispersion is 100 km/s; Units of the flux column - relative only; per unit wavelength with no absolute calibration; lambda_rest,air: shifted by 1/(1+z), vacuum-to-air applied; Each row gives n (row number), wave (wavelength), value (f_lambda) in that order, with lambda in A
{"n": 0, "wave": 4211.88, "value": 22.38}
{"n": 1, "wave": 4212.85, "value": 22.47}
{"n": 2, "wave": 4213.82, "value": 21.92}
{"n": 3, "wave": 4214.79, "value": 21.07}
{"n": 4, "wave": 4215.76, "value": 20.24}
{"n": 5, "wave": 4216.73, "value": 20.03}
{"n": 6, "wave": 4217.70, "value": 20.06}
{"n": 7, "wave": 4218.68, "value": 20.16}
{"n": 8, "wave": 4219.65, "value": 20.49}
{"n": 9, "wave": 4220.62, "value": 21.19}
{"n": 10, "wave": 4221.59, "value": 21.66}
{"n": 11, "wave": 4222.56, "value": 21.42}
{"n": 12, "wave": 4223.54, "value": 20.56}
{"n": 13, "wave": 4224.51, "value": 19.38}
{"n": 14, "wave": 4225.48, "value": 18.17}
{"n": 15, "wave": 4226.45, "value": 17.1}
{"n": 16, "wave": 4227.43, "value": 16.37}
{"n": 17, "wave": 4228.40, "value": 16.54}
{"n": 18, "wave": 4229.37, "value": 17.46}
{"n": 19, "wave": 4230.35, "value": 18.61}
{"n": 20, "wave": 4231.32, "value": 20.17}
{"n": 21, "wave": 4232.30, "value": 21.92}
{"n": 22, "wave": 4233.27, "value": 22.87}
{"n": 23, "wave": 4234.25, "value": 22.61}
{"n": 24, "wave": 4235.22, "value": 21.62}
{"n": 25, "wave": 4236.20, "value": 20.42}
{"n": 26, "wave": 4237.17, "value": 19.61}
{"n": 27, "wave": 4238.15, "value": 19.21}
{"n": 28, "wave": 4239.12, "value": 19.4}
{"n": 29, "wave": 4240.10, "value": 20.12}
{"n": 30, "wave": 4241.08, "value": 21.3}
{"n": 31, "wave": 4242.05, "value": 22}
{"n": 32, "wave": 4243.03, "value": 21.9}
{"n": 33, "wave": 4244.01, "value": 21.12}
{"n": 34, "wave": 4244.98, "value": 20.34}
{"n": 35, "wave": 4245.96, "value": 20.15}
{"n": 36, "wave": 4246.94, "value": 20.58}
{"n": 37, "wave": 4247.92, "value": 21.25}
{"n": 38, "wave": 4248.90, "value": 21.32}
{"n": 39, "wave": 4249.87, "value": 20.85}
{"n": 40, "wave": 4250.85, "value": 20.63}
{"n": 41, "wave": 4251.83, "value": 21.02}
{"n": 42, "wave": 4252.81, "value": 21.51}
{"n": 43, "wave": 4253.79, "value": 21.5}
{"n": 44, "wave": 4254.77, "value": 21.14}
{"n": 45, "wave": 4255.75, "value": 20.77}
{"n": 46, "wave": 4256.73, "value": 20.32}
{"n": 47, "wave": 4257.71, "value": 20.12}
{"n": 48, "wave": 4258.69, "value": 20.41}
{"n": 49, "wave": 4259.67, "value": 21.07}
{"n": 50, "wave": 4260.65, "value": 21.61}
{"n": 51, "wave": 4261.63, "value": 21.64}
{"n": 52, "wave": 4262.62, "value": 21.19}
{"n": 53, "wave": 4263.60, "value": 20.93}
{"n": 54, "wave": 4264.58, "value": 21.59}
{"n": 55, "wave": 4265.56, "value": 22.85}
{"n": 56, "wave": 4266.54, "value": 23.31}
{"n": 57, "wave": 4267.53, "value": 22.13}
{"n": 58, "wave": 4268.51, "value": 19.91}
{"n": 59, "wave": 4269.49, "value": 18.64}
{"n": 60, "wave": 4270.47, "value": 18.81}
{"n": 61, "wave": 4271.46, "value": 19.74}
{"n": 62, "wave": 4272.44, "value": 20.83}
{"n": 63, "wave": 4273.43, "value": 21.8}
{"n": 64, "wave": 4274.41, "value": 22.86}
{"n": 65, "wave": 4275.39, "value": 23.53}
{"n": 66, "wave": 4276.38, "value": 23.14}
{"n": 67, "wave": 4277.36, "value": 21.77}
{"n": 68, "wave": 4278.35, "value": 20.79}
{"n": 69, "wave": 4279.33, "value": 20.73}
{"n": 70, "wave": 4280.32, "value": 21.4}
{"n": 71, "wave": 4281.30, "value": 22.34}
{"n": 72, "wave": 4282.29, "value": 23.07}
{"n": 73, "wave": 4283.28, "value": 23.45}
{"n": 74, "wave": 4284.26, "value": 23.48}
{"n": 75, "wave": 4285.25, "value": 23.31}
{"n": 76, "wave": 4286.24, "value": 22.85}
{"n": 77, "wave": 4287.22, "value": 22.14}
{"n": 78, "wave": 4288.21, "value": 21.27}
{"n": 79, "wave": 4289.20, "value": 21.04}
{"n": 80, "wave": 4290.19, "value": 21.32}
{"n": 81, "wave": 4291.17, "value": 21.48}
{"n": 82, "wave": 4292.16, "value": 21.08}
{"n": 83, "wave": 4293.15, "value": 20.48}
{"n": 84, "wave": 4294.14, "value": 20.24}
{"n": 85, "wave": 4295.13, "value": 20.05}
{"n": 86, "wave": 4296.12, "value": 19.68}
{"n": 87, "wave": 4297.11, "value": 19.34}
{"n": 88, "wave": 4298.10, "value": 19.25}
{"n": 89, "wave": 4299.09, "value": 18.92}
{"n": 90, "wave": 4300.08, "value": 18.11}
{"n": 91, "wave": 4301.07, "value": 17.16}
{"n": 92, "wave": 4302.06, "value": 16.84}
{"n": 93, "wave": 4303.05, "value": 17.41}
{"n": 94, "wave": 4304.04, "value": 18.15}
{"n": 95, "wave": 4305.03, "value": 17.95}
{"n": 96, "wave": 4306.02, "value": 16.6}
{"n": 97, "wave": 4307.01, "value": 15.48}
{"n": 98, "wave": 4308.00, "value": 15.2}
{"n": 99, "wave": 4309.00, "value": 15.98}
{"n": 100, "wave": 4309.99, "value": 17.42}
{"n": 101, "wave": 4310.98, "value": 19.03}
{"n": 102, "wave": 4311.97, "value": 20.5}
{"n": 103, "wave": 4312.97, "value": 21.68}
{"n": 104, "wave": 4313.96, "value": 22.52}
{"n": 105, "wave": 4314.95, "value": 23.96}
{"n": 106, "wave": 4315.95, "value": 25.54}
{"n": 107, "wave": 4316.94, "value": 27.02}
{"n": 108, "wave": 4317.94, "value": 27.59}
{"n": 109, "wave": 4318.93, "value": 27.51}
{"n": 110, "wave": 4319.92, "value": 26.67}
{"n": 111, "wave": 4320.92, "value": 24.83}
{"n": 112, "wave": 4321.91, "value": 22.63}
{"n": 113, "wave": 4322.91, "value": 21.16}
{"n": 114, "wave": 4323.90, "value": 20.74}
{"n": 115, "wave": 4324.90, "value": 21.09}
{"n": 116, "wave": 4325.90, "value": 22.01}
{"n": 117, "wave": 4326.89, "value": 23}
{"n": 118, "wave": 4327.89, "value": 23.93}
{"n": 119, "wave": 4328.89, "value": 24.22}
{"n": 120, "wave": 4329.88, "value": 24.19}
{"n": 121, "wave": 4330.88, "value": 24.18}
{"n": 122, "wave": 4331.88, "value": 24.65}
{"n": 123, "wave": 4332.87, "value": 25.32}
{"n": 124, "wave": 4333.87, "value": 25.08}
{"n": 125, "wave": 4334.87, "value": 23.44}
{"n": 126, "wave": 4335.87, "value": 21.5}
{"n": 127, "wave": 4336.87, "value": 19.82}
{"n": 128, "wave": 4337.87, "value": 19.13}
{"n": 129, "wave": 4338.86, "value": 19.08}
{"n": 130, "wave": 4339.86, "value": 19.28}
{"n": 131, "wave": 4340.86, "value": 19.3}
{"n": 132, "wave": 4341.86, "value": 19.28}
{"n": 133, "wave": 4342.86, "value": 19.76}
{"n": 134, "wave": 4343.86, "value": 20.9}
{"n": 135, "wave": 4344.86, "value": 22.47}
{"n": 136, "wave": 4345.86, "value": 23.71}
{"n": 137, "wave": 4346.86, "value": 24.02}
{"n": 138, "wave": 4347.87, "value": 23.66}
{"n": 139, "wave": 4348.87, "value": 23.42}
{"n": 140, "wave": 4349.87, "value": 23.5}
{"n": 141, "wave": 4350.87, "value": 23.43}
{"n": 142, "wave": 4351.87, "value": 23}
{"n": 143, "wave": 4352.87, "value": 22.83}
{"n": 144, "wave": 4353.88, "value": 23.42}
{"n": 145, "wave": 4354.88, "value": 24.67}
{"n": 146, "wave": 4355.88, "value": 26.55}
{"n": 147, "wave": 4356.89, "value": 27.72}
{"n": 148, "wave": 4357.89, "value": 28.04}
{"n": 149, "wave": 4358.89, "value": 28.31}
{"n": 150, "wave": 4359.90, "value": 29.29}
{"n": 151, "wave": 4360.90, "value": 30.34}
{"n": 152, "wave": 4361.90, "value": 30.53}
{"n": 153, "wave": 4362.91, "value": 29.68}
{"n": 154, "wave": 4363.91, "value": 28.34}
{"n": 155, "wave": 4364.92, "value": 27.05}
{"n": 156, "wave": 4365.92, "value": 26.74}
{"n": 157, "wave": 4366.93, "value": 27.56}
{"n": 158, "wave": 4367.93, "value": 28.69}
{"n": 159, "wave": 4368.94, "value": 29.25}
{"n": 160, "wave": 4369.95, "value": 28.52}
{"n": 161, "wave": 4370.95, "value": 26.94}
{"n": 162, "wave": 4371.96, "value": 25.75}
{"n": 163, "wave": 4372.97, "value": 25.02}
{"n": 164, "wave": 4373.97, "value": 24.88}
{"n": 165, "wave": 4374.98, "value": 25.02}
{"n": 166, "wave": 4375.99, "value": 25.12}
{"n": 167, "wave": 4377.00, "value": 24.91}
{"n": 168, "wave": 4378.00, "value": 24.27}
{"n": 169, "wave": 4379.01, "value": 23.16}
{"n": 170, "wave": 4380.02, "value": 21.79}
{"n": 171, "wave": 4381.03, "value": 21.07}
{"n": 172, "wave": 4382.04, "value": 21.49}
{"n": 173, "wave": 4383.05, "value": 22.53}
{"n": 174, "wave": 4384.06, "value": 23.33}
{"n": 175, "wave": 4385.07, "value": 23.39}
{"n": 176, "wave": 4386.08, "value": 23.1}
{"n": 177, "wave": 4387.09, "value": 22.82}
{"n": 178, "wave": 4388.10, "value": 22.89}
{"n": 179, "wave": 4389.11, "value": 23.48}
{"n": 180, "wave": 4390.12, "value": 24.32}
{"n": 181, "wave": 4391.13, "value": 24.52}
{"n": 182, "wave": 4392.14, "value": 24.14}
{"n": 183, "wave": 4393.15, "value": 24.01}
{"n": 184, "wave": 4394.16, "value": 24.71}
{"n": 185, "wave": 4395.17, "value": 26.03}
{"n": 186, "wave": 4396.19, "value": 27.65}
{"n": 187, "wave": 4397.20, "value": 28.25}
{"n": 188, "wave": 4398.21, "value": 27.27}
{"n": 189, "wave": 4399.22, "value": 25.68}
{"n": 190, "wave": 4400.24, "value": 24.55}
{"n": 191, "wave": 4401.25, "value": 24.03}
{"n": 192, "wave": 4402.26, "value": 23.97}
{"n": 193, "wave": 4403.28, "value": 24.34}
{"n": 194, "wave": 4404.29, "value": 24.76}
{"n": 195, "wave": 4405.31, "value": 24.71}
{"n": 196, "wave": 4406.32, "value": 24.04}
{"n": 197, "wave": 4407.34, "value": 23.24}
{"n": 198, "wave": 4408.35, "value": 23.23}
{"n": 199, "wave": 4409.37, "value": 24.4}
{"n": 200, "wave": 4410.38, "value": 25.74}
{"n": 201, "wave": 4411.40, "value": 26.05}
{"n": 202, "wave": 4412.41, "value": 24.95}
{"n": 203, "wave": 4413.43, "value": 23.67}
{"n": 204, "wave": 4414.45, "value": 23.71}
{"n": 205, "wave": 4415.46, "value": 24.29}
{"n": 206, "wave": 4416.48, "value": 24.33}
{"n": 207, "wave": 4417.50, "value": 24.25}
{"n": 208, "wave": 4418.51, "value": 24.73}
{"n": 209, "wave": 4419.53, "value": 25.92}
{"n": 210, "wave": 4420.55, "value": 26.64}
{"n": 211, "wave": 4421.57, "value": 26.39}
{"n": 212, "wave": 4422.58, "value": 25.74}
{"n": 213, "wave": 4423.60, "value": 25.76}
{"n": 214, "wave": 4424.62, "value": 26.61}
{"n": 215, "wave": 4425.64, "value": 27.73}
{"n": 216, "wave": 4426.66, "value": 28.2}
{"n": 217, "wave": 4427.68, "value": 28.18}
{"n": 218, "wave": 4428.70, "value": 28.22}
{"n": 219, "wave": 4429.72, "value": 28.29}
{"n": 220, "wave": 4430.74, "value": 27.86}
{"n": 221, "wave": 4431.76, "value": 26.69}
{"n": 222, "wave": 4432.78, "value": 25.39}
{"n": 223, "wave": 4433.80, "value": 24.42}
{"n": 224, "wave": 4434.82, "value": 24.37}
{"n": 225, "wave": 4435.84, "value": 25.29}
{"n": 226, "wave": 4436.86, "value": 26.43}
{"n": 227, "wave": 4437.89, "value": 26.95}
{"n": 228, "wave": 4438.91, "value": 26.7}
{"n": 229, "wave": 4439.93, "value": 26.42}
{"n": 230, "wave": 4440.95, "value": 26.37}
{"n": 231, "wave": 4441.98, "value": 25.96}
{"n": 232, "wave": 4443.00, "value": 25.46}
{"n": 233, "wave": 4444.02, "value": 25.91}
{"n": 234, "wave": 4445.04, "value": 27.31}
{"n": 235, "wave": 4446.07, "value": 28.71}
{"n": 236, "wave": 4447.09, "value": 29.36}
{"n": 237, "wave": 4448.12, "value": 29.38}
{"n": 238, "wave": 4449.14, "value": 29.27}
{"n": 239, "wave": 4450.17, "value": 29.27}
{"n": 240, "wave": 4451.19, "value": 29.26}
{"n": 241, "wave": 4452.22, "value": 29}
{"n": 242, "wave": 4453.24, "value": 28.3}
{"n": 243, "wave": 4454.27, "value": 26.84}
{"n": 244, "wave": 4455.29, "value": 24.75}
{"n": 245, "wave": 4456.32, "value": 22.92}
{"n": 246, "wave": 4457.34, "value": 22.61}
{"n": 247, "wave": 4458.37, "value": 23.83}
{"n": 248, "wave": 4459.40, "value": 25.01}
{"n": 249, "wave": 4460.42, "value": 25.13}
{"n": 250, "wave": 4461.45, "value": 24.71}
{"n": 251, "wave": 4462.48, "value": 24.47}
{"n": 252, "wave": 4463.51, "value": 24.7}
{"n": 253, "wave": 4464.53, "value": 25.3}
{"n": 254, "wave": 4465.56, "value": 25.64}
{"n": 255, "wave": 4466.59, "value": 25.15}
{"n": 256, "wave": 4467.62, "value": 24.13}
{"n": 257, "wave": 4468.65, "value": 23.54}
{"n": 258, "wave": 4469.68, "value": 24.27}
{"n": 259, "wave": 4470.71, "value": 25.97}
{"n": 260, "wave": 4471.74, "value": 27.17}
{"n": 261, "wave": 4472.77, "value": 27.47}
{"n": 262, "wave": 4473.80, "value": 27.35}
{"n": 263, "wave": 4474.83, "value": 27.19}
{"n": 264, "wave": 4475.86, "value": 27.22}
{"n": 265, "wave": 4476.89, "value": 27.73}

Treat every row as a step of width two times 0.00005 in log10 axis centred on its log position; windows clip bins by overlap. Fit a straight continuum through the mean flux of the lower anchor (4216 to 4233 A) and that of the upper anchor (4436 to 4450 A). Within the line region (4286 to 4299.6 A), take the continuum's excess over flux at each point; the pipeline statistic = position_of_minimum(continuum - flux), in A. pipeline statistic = 4286.24 A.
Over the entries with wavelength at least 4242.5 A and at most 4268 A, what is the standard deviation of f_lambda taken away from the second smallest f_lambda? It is 19.4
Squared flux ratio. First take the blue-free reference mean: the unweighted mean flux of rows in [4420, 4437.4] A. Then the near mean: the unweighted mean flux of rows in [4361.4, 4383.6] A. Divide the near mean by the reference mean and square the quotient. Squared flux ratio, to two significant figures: 0.94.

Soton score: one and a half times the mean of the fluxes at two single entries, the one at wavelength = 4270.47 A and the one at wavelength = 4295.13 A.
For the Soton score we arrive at 29.1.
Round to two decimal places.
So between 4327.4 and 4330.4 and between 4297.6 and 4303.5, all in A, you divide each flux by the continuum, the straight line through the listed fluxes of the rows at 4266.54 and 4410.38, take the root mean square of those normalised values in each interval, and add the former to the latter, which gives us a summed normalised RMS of 1.74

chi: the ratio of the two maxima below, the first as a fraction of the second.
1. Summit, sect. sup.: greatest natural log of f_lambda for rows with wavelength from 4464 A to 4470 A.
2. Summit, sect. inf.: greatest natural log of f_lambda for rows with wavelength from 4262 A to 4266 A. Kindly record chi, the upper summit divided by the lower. 1.04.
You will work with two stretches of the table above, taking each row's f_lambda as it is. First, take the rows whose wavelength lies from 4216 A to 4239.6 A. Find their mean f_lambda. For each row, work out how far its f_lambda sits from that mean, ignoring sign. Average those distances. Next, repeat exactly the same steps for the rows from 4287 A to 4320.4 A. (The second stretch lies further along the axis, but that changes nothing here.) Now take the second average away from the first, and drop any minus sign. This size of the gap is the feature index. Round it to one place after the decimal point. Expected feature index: 1.2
